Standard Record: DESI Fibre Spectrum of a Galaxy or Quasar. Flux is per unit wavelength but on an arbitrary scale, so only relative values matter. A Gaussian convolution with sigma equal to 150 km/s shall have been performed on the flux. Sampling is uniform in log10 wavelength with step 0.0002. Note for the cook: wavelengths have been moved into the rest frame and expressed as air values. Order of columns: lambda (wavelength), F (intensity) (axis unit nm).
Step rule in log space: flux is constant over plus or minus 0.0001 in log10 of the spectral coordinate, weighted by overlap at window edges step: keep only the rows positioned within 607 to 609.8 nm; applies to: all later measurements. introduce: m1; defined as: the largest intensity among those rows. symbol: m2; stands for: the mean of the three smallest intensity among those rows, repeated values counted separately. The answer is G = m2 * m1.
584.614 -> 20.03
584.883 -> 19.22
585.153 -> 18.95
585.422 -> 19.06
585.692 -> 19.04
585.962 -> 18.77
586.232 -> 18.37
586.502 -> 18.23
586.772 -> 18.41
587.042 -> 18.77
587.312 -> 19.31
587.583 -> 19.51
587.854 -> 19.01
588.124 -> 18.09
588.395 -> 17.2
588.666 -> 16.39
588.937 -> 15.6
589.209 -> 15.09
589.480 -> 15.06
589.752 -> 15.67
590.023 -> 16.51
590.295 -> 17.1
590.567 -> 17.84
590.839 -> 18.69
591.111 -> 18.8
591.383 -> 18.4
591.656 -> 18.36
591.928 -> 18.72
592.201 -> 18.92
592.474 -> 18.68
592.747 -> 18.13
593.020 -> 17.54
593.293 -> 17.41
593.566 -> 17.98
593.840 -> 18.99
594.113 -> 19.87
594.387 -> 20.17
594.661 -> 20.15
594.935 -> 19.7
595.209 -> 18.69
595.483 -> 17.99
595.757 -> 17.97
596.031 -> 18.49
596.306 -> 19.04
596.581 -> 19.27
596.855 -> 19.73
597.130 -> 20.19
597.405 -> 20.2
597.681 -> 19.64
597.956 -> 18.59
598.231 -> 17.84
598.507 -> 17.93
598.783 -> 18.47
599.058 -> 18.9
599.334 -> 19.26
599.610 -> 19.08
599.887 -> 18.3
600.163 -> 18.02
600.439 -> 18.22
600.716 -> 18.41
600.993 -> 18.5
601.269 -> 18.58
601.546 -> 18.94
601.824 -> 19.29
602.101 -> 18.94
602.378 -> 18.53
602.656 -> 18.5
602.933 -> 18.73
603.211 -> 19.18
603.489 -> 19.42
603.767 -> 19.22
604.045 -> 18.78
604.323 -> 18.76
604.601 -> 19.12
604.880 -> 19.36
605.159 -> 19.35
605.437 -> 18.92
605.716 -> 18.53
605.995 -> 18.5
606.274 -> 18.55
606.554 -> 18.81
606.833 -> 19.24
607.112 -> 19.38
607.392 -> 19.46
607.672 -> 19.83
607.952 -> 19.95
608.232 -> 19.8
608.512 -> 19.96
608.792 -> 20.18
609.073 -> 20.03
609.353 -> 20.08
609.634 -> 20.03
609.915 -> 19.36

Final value 394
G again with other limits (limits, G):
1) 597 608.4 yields 362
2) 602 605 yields 361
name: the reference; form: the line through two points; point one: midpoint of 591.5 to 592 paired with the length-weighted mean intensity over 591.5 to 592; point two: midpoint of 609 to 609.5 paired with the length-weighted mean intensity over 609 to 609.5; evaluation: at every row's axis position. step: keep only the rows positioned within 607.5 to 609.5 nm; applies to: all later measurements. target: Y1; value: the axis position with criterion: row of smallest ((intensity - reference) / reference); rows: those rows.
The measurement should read 608.232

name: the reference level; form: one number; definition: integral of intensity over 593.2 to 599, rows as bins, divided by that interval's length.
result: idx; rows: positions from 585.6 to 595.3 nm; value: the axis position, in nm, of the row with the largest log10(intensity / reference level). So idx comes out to 594.387 nm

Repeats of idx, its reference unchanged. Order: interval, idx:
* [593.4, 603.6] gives 597.405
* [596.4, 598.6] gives 597.405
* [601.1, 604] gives 603.489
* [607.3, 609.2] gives 608.792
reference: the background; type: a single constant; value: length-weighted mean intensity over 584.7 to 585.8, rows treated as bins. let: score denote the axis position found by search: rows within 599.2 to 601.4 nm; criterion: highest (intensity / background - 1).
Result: 599.334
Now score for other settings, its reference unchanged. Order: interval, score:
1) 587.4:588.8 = 587.583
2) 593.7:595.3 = 594.387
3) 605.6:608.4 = 607.952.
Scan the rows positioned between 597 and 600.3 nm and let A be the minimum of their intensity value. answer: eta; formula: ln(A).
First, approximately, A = 17.84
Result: 2.88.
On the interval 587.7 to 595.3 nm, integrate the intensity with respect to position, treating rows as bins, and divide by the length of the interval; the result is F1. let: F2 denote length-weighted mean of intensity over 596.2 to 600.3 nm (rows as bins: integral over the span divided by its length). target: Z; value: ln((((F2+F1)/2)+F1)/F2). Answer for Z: 0.65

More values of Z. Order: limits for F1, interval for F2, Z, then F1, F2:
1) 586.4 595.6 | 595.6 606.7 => 0.66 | 18.1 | 18.85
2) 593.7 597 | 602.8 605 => 0.70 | 19.2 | 19.07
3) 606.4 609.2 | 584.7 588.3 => 0.73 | 19.7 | 18.83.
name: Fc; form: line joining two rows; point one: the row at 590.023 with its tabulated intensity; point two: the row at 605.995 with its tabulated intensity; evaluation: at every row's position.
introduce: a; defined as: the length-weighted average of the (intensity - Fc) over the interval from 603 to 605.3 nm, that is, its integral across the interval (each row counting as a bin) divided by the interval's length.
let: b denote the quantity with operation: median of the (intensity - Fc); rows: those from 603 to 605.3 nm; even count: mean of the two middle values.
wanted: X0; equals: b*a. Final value 0.8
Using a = 0.9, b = 1.0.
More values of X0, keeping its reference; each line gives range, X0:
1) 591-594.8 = 3.6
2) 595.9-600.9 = 1.6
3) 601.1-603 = 0.5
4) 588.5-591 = 0.0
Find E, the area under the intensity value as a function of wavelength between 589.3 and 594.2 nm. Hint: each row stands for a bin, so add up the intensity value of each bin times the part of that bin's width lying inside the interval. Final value 87.6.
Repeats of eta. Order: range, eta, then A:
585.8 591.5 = 2.71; 15.06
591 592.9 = 2.90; 18.13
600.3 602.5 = 2.90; 18.22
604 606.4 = 2.92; 18.5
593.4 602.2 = 2.88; 17.84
